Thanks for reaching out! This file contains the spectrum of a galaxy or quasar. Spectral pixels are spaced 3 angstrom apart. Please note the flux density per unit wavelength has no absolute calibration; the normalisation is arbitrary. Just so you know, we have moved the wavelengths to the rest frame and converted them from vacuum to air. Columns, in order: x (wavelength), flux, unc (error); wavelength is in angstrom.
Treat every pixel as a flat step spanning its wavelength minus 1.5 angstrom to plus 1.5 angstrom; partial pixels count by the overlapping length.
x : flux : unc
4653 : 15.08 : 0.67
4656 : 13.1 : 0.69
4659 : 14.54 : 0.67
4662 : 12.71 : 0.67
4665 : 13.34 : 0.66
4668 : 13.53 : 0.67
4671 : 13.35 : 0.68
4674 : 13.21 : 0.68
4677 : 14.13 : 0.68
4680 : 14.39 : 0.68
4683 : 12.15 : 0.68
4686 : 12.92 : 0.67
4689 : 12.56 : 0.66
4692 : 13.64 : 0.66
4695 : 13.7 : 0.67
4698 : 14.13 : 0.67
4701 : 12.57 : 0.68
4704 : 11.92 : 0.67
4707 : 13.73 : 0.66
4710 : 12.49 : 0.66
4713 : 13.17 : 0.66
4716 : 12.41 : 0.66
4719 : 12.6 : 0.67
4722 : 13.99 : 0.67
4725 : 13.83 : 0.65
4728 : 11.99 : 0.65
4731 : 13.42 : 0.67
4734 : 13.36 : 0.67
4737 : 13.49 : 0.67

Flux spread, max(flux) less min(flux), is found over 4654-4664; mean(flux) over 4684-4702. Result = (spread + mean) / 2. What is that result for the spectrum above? 7.5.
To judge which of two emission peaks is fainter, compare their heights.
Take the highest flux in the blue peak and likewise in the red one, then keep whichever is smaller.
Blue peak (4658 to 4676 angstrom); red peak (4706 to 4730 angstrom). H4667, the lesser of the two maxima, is 14.0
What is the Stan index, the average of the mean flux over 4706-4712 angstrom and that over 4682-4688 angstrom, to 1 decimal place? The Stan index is 12.8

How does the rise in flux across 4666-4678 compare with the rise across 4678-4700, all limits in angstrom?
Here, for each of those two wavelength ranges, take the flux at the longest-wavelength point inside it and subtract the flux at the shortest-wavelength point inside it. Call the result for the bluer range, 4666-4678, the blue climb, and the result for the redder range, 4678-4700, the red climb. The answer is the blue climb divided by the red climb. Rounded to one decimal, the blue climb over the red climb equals -2.3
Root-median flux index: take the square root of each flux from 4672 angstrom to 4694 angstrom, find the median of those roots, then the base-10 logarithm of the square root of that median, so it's 0.280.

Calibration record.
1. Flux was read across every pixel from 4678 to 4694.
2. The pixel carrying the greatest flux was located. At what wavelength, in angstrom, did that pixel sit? 4680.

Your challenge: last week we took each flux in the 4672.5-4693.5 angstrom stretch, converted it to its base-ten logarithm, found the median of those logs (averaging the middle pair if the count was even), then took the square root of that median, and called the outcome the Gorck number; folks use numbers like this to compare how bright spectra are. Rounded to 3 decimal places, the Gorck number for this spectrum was 1.059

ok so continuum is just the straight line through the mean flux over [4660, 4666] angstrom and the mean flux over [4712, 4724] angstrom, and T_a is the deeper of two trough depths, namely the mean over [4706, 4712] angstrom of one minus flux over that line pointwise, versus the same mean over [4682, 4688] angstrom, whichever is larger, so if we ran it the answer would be 0.04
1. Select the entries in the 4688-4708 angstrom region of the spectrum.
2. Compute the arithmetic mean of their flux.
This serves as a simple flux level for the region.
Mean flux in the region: 13.18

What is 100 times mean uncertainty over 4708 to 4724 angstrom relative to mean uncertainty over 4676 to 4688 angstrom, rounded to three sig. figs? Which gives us 98.0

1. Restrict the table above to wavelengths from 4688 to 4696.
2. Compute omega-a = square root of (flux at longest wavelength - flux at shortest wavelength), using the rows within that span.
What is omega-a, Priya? 1.07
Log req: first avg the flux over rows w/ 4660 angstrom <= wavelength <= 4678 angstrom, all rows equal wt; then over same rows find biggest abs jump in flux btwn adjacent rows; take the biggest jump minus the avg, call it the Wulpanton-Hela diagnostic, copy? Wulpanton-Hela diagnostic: -12.5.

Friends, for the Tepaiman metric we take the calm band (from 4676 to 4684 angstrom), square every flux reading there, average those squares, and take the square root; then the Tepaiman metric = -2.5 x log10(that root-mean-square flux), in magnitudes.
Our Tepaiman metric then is -2.83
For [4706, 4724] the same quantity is -2.79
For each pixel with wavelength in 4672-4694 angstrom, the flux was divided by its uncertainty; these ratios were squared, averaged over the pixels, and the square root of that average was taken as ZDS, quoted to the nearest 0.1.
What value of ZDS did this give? 19.8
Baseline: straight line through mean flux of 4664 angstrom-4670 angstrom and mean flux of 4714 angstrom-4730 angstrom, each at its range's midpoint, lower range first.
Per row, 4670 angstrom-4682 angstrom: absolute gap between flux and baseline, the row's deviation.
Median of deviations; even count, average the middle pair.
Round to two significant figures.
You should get 0.47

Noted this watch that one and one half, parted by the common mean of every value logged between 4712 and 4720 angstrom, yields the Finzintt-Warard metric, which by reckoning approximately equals 0.118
